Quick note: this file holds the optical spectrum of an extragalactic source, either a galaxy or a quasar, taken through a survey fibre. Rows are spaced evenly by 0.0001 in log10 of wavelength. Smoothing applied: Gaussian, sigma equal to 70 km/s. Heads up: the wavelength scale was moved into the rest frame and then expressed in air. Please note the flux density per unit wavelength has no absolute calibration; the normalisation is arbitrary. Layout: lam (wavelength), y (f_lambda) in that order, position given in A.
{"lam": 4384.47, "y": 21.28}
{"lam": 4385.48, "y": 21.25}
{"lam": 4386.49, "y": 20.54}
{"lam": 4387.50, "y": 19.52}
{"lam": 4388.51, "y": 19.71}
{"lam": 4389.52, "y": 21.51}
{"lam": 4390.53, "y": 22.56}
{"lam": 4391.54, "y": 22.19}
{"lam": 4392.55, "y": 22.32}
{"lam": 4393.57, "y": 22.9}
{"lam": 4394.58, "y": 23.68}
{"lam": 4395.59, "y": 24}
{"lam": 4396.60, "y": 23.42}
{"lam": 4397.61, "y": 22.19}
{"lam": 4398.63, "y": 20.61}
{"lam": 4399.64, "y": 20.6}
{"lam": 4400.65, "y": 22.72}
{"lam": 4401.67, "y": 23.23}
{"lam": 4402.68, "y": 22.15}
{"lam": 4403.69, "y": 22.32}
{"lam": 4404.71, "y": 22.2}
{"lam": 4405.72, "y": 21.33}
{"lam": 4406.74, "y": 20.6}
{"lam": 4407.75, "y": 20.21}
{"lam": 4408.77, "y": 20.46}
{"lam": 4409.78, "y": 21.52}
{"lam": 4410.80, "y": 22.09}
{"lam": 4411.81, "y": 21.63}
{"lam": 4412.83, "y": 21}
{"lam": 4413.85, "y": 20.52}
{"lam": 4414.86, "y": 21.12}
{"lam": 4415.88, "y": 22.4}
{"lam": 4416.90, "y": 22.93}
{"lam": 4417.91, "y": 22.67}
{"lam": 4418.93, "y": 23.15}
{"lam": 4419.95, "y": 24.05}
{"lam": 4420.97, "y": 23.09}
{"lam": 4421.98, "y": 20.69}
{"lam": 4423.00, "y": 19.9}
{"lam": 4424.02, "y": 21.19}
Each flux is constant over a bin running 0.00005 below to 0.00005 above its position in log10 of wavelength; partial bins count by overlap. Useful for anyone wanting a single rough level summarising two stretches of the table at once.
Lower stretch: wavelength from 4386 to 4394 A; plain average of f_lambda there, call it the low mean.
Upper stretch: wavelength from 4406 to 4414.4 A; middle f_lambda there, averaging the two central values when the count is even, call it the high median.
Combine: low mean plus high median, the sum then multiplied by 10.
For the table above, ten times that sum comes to 422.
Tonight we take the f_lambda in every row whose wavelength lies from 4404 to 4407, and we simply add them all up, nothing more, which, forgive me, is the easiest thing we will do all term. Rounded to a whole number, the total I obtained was 64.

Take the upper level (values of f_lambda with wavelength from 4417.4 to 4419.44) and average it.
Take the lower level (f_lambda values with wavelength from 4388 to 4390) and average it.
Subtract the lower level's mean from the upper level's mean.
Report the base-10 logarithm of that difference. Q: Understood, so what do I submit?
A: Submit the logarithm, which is 0.4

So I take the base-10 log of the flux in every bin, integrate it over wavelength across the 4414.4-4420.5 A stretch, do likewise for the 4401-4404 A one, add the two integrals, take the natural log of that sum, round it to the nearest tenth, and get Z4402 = 2.5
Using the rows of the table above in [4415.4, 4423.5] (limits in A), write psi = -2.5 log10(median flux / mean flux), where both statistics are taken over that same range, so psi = -0.021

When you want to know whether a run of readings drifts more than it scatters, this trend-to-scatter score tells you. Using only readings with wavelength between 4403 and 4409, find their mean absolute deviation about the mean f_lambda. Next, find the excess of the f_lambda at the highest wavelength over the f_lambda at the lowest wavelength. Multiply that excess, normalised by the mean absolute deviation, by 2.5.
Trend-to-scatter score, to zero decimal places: -6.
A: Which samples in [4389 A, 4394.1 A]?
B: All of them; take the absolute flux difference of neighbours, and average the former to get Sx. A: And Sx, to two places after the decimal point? 0.53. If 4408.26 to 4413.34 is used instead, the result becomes 0.68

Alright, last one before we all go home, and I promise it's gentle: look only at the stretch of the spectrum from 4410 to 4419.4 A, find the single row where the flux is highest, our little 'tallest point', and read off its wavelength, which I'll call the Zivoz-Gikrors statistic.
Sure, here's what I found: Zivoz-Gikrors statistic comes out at 4418.93 A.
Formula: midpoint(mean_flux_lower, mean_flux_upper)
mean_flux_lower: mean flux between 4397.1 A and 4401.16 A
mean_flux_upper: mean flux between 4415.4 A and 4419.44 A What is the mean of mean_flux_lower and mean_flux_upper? 22.2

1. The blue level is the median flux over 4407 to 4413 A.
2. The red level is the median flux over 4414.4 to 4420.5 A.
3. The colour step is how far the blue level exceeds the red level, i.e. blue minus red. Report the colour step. -1.5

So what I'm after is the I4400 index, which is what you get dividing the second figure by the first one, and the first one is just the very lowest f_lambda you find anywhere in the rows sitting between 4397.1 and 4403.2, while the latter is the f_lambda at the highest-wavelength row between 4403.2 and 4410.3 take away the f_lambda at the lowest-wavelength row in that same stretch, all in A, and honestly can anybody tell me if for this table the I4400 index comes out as -0.04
